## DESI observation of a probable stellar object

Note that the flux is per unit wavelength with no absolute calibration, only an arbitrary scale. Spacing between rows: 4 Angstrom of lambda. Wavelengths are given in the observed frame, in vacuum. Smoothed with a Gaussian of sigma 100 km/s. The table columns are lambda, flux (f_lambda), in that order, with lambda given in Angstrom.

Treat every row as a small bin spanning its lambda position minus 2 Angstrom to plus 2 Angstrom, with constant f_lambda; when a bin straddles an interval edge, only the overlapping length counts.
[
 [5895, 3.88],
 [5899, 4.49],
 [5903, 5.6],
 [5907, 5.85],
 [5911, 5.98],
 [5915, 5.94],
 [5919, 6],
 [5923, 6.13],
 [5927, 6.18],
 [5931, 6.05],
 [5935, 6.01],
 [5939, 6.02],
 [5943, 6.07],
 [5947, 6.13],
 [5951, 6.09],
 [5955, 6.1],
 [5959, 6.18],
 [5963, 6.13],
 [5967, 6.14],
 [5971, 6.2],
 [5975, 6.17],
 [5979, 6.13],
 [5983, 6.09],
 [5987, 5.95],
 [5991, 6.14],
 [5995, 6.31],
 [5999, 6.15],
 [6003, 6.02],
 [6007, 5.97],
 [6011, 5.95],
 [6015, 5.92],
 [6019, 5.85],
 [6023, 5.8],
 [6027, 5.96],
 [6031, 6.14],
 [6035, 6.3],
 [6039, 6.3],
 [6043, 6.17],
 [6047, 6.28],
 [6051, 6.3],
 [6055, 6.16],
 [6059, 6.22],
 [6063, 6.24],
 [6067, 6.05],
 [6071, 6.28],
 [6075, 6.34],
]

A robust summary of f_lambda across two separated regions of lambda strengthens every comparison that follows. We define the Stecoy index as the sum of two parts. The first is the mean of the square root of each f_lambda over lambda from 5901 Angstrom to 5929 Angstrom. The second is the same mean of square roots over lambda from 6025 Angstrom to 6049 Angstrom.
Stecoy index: 4.93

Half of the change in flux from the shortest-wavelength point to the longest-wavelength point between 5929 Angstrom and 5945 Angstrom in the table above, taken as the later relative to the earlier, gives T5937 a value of 0.01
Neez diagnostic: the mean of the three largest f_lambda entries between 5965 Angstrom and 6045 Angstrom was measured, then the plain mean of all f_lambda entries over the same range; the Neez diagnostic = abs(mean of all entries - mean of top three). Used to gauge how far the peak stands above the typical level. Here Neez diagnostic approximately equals 0.22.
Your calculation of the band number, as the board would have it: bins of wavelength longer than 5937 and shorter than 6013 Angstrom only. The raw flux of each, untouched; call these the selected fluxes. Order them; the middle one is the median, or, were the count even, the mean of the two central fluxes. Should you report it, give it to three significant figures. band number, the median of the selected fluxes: 6.13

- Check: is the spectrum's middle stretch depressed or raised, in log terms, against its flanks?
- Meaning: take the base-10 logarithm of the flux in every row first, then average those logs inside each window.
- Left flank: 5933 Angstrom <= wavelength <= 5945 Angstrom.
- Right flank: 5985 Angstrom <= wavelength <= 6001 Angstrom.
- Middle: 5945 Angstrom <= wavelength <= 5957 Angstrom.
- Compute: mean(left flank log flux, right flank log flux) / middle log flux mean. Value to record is 0.998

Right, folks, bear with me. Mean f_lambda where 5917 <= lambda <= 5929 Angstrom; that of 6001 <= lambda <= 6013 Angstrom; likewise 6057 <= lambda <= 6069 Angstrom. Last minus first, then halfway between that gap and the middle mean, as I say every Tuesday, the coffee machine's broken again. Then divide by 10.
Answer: 0.302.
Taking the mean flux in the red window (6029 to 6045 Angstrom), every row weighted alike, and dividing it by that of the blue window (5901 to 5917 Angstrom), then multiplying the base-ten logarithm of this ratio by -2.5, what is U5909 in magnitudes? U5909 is -0.07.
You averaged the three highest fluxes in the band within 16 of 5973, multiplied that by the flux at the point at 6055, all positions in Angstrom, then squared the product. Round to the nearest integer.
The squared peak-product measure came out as 1451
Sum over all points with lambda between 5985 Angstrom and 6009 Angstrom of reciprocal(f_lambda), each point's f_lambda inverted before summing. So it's 1.0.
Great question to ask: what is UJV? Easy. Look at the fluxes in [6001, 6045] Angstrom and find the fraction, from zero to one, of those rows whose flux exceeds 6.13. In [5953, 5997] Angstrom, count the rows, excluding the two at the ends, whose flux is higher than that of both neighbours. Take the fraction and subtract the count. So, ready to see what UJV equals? -1.6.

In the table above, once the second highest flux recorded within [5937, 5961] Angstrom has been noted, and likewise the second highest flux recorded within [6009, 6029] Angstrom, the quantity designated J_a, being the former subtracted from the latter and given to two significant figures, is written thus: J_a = -0.18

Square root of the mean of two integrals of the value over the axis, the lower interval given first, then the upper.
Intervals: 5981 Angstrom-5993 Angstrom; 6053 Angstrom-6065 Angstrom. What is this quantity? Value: 8.58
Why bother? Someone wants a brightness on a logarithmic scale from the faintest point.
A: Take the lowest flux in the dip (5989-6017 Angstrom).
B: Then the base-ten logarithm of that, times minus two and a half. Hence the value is -1.93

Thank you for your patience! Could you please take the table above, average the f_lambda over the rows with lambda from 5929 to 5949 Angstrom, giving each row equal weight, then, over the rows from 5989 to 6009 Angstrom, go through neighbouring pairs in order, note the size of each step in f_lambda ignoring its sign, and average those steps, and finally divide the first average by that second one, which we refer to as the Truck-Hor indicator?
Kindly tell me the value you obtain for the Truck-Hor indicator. 47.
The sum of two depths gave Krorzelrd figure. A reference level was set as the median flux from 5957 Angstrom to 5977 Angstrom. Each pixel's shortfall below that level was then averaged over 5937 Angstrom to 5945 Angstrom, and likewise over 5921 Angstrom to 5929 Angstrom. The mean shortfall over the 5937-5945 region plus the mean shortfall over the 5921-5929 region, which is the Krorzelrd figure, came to 0.14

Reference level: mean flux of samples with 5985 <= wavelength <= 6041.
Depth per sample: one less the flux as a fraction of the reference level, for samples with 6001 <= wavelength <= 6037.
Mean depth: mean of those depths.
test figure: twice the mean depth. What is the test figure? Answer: 0.021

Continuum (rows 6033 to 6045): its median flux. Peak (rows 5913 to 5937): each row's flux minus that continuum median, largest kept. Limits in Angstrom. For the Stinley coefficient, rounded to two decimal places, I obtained -0.12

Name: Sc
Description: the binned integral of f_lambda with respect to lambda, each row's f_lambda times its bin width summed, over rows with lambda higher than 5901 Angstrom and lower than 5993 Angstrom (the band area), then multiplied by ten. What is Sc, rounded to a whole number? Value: 5571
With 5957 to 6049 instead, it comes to 5610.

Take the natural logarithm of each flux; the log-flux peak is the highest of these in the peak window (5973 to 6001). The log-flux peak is 1.84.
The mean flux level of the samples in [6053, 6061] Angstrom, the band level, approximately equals 6.19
